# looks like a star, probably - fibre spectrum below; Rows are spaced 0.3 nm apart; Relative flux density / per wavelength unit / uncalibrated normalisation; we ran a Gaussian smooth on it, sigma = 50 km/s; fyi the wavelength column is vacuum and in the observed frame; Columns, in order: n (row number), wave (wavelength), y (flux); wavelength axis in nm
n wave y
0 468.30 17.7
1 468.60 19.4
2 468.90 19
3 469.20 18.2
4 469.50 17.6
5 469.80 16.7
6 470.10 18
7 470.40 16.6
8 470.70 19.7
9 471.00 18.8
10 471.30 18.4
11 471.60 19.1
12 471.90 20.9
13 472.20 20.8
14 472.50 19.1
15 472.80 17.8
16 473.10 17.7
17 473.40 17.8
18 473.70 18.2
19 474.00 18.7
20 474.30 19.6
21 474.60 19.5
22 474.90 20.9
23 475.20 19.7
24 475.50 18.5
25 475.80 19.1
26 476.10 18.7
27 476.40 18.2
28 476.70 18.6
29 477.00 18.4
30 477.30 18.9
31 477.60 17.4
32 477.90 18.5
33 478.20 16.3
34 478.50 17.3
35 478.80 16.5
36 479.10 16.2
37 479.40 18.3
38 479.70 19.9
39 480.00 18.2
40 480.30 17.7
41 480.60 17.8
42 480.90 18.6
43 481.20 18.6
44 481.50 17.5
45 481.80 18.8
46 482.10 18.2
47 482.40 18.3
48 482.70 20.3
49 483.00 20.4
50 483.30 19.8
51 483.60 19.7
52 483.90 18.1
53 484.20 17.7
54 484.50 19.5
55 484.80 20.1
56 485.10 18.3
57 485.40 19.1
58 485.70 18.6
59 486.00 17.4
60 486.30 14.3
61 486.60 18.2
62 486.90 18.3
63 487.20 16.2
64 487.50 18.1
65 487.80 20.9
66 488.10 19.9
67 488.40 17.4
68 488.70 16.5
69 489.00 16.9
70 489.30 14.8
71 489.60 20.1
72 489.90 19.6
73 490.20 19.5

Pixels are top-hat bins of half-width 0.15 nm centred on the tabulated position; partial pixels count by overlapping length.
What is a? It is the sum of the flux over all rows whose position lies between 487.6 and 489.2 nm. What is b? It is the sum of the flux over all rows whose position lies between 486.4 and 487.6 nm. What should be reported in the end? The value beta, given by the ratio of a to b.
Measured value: 1.3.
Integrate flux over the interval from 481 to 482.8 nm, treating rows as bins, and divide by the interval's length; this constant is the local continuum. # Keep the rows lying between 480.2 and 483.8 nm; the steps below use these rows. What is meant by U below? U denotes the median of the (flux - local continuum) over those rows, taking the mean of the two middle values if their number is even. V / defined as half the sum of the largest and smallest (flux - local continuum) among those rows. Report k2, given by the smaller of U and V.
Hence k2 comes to 0.03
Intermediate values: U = 0.0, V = 0.4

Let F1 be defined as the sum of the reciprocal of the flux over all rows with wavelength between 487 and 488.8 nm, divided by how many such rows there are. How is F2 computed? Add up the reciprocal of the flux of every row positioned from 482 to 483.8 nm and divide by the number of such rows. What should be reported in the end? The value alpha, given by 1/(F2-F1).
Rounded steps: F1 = 0.056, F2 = 0.0515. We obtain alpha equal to -250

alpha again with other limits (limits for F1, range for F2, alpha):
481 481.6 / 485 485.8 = -536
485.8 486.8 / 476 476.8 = -149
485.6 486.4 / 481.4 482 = -192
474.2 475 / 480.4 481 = 203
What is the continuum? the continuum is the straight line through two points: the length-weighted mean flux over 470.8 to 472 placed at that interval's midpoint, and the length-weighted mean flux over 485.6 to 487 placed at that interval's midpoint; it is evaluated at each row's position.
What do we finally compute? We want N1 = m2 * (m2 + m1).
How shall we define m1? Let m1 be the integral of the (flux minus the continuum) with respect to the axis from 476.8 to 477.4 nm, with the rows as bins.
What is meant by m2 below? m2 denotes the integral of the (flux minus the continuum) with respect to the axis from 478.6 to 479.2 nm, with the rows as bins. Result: 1.1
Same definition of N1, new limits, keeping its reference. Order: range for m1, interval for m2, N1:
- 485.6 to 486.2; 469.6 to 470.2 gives 1.4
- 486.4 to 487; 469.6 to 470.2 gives 1.1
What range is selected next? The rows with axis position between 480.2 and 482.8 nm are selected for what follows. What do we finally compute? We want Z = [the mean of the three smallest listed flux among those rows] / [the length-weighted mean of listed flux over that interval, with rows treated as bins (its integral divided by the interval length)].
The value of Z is 0.960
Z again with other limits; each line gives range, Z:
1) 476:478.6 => 0.943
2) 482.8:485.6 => 0.939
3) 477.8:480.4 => 0.926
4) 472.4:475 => 0.947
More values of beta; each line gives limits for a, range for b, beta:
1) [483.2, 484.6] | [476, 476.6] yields 2.6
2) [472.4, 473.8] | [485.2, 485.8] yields 2.4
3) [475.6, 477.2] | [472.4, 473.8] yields 1.0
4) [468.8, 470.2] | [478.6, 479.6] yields 1.8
